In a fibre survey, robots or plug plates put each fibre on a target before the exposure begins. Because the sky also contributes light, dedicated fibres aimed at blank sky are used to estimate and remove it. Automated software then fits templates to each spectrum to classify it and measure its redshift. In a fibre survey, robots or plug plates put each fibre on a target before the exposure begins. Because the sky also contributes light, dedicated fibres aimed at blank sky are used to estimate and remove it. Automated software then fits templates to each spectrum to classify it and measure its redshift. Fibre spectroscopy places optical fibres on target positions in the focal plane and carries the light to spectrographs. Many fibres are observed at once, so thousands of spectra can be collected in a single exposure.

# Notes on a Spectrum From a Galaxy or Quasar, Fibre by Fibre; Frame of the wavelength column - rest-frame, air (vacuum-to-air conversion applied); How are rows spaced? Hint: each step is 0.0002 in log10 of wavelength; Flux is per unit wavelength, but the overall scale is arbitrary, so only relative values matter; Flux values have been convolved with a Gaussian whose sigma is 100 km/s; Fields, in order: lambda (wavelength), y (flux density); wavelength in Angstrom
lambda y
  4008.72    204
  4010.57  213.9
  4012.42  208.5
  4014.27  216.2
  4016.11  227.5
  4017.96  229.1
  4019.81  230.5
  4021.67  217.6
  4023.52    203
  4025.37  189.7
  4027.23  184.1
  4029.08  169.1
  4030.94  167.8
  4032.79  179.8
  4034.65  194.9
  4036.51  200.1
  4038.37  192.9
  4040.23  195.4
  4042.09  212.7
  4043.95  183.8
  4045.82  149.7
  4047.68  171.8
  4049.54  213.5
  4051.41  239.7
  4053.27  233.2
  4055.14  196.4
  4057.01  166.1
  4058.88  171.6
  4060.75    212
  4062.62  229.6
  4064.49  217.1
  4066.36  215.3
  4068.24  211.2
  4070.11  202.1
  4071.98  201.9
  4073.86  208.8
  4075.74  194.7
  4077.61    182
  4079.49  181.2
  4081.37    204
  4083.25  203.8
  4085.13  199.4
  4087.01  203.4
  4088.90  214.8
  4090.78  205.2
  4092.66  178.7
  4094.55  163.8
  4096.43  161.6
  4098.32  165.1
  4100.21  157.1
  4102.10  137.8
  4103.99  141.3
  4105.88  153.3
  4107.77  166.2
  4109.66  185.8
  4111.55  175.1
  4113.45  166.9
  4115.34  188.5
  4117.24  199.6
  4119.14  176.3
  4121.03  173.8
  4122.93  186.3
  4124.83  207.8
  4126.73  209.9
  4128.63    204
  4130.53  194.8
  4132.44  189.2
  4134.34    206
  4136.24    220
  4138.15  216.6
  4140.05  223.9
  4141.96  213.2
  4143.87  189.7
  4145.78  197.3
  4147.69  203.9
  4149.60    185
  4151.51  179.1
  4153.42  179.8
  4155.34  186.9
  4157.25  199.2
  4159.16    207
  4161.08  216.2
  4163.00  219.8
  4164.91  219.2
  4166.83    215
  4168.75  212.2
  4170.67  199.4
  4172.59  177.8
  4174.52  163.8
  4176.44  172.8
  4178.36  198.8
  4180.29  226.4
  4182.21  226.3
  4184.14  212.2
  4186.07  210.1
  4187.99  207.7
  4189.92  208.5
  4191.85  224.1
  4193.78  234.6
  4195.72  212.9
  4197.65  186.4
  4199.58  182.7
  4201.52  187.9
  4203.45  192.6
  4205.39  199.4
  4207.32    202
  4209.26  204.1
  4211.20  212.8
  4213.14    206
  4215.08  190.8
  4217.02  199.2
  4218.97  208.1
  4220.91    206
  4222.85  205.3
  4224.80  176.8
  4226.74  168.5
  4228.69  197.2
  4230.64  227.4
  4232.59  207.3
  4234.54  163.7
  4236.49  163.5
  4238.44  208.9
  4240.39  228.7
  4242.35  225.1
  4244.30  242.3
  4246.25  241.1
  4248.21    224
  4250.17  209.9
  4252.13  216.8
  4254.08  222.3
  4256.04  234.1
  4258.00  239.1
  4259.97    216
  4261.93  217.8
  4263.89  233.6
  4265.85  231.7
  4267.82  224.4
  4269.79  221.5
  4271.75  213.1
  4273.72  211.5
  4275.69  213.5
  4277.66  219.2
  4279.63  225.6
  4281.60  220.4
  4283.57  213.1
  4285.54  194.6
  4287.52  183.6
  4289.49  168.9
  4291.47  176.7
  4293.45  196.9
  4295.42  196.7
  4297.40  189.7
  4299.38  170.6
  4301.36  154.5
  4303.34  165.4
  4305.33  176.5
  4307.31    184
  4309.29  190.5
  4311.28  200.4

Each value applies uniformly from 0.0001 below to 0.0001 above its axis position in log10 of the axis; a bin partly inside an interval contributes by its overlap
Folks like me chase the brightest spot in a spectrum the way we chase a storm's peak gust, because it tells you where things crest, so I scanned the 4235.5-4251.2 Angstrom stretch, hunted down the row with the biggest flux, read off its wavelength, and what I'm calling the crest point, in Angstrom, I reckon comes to 4244.30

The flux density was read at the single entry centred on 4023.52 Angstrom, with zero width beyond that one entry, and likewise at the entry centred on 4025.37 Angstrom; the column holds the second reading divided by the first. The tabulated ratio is 0.93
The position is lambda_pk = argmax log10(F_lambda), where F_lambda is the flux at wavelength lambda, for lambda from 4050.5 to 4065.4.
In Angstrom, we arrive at 4051.41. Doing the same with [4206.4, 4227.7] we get 4211.20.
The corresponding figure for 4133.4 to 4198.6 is 4193.78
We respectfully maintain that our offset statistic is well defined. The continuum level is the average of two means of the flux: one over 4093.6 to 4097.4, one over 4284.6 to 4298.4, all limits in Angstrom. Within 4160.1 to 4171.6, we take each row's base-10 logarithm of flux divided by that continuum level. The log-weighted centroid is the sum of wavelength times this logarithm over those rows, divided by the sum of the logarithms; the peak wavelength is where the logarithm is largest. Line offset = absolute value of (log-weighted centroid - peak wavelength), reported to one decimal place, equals 2.5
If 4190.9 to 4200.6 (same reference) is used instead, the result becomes 0.5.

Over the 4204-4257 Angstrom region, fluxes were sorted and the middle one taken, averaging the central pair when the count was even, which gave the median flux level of 207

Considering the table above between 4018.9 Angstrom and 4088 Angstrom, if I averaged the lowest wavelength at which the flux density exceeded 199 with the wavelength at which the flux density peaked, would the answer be 4035.6 Angstrom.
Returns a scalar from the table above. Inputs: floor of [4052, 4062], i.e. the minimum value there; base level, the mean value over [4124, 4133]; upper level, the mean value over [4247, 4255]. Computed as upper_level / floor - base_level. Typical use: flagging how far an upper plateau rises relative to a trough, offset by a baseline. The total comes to -200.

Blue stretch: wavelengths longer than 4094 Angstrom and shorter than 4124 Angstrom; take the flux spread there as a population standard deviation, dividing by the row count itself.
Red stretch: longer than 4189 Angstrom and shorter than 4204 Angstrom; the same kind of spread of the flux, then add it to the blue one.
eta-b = 34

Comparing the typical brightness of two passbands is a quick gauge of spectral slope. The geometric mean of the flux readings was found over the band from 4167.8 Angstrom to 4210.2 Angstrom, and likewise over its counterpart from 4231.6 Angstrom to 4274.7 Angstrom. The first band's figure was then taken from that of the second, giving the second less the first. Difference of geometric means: 16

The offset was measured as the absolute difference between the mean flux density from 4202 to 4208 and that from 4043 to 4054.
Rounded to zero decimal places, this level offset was 1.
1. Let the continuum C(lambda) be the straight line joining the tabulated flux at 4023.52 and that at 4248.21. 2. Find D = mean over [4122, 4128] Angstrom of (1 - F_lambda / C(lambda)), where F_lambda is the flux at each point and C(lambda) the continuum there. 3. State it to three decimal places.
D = 0.052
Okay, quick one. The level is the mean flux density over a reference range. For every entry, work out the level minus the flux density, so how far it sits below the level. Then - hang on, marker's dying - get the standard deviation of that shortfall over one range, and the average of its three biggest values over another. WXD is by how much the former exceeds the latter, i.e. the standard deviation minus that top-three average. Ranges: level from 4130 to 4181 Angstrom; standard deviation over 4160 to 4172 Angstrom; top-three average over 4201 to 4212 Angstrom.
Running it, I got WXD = 0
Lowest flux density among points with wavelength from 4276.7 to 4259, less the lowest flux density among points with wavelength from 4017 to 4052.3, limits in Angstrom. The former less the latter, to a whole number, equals 62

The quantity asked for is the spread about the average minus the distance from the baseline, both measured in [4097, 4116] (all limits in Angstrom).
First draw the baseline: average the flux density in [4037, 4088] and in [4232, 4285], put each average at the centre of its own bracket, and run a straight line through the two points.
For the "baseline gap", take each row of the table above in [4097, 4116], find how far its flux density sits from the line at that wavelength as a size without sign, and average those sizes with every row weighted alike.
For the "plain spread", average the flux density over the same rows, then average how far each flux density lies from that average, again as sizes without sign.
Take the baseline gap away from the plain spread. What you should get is -27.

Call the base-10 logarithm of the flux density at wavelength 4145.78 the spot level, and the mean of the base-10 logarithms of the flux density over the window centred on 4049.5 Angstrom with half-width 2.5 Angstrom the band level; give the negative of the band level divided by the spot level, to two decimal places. -1.01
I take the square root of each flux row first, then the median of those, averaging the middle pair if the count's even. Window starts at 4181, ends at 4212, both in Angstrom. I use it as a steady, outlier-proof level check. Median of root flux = 14.4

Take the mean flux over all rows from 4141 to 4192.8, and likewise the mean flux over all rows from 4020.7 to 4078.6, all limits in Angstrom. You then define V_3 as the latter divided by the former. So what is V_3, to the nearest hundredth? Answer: 0.98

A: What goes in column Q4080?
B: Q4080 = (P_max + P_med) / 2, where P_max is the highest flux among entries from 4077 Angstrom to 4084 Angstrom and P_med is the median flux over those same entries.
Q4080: 198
